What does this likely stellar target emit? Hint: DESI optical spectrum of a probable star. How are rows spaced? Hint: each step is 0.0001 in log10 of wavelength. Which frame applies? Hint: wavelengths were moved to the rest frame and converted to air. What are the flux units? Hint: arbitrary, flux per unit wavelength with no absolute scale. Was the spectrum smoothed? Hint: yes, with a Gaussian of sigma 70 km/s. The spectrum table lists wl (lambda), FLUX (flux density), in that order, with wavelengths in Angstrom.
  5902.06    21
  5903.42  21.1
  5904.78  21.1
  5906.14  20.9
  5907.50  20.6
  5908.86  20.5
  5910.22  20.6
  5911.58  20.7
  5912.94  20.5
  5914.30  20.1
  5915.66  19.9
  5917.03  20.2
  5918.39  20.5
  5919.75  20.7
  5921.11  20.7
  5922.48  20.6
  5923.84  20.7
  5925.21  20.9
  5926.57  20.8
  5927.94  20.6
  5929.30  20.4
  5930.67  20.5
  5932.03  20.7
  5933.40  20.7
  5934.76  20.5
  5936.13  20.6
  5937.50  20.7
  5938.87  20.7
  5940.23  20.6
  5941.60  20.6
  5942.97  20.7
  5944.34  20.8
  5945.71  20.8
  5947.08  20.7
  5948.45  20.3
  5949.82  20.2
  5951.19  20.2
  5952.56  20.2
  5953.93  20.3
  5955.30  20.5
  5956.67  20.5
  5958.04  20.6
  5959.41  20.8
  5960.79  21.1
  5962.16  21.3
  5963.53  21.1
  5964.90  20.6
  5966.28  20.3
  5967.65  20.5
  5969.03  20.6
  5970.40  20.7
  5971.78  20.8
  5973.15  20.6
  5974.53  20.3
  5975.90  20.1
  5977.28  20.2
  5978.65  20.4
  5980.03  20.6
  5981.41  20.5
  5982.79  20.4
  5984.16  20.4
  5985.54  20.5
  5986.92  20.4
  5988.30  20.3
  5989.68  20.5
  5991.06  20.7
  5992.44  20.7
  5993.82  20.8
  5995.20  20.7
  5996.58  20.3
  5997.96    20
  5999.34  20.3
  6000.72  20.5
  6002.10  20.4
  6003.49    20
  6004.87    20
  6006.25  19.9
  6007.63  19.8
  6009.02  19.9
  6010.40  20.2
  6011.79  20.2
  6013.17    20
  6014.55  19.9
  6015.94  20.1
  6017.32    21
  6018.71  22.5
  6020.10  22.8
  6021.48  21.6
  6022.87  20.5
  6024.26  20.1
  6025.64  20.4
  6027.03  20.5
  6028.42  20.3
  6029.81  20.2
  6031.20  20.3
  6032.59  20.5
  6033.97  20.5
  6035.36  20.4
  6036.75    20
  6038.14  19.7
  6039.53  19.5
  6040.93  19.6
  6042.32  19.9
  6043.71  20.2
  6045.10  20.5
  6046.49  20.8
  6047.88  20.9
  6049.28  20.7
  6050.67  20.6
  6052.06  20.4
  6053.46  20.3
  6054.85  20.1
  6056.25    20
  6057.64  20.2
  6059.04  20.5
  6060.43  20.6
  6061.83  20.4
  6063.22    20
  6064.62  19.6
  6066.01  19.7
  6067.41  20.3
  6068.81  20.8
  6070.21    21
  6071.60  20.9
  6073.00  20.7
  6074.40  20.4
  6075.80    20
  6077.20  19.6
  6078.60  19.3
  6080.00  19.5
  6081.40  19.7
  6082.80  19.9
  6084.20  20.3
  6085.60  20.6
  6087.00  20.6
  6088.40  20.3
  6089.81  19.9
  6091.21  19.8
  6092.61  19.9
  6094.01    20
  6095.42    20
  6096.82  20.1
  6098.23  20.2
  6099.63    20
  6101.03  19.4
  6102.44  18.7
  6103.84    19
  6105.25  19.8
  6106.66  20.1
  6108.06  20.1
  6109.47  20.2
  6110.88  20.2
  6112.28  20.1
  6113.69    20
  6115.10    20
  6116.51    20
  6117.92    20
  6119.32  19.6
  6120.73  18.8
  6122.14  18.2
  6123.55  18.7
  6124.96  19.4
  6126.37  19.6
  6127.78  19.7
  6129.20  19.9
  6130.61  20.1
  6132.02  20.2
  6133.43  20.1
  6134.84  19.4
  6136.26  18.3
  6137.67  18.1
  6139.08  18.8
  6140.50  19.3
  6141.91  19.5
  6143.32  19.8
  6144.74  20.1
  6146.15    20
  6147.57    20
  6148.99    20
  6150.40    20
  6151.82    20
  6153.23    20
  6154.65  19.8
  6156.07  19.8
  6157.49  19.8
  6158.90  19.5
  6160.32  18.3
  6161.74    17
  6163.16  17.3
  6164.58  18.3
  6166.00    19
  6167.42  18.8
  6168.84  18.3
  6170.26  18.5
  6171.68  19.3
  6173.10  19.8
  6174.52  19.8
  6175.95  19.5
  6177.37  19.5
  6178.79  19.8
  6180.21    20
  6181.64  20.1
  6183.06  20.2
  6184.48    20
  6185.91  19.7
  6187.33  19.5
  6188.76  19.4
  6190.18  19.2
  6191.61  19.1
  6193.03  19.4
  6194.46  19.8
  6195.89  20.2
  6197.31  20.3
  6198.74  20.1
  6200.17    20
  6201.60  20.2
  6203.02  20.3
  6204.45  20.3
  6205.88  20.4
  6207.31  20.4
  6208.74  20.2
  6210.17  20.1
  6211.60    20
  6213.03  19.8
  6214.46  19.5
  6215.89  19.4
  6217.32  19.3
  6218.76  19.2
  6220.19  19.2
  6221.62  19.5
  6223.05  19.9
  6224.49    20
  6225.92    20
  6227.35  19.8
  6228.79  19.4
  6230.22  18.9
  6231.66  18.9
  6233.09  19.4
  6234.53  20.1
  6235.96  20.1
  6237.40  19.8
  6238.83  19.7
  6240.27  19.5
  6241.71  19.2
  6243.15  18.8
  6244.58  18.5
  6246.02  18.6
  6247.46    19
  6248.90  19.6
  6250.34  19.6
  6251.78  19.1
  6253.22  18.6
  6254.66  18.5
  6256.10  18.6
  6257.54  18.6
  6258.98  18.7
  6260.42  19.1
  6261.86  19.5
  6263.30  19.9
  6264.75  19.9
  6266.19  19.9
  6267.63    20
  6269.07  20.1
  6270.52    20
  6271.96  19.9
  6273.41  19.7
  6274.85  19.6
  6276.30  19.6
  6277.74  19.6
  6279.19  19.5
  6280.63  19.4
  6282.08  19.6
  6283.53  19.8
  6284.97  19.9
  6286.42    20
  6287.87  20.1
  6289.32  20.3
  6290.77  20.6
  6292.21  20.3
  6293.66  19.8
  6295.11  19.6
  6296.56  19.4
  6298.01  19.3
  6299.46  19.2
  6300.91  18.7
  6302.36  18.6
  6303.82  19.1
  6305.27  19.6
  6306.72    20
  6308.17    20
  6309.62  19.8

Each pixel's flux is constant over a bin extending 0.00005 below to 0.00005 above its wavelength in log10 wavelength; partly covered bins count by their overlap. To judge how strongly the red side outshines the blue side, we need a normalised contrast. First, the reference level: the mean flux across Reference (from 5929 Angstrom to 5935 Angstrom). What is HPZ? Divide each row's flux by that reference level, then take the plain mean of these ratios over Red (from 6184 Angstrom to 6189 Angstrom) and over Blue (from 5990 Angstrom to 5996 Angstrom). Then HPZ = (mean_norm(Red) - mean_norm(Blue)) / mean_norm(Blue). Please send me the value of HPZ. -0.052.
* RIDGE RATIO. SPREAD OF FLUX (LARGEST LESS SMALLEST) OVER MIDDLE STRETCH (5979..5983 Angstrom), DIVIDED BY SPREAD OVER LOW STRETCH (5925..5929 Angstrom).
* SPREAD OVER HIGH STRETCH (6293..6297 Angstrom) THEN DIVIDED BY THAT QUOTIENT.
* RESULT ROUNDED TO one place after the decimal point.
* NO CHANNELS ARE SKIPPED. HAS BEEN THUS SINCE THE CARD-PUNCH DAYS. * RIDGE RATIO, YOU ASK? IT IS 0.6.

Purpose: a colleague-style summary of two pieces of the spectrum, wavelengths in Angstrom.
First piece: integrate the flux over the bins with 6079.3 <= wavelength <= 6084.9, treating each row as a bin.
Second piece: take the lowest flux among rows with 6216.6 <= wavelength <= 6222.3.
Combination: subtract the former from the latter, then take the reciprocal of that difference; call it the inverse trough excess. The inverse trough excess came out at -0.0109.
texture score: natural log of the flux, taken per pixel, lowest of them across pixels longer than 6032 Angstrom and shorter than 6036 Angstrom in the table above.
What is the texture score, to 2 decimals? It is 3.02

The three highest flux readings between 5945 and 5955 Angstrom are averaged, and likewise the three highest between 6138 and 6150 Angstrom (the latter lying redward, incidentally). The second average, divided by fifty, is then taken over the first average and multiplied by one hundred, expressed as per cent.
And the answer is 1.94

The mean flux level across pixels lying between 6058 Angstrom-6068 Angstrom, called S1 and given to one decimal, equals 20.2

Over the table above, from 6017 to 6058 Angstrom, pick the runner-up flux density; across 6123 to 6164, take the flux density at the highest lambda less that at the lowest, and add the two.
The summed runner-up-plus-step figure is 21.1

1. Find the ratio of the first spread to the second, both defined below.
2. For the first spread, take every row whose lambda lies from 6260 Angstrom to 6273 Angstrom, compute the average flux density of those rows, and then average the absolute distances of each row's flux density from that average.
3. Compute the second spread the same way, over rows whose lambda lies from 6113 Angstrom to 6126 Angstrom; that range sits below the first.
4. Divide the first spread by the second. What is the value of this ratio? 0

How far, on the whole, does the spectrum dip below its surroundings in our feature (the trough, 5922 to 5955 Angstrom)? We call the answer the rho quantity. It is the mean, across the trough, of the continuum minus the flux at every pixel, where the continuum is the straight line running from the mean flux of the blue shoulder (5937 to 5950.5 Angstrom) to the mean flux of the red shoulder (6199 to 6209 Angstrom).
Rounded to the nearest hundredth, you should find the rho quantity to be 0.04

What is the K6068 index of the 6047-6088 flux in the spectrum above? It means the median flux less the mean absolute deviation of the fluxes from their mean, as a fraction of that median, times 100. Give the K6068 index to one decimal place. 98.1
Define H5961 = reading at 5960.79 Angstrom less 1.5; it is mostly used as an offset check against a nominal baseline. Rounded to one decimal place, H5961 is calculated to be 19.6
